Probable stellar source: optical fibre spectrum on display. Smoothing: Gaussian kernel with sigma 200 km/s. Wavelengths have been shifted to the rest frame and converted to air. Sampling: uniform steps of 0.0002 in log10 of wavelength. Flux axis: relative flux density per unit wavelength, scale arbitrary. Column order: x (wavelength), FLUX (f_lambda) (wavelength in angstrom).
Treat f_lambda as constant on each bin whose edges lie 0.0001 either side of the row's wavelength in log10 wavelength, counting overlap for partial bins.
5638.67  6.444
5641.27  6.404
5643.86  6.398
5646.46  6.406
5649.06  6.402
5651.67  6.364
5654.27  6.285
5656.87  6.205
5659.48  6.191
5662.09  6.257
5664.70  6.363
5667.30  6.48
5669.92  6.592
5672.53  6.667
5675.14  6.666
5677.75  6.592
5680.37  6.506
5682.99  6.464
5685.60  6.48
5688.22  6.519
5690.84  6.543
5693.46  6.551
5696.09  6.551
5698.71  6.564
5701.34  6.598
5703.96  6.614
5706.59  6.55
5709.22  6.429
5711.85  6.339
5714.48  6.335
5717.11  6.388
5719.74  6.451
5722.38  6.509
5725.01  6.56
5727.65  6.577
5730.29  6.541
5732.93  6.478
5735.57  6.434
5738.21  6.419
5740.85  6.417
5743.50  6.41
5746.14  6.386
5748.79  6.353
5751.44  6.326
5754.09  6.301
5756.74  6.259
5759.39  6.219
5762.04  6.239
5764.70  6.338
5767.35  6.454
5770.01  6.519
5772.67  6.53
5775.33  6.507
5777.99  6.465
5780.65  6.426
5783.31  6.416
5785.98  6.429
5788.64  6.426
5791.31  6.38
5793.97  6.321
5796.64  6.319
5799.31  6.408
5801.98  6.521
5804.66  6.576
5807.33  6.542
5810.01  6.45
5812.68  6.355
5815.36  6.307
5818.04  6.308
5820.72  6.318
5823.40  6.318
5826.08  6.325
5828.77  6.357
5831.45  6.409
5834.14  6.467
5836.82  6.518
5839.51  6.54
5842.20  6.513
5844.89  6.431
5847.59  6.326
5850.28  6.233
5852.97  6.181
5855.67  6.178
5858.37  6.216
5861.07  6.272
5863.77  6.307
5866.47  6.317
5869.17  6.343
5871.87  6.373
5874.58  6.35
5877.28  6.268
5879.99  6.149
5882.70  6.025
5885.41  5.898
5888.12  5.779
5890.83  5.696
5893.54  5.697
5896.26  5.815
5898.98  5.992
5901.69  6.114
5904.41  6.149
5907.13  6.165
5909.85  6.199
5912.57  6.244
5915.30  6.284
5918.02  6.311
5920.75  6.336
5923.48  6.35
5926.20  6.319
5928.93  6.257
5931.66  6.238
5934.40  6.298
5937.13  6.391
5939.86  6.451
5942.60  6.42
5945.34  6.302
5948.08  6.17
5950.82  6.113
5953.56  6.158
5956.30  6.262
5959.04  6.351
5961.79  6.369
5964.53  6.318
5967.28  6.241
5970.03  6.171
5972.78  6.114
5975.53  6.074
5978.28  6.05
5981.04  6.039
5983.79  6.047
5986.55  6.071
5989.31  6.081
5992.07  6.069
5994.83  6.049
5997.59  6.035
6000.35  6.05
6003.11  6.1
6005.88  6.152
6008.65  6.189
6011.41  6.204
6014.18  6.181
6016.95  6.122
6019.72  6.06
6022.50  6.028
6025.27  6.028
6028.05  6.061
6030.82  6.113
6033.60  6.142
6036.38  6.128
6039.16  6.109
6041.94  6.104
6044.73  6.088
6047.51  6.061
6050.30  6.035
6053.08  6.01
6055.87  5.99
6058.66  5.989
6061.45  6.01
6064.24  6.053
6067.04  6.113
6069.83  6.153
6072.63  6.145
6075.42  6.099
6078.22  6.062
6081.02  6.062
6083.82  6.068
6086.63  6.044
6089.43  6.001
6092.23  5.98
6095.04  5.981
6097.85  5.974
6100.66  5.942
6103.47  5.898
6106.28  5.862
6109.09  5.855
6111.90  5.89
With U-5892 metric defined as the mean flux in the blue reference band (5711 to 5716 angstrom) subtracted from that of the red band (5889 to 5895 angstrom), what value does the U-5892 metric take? -0.64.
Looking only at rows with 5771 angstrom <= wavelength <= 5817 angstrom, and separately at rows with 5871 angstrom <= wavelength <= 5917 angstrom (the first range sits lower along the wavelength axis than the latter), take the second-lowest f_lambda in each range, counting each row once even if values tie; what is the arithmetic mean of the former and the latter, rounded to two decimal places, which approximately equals 6.01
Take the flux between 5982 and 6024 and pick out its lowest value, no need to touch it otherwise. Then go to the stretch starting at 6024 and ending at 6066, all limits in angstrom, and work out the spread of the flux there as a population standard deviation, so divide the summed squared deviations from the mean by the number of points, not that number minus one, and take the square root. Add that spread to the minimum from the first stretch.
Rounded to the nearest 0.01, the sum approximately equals 6.08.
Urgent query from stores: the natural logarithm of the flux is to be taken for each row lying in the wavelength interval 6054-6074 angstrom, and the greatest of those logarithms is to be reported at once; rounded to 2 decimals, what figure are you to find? 1.82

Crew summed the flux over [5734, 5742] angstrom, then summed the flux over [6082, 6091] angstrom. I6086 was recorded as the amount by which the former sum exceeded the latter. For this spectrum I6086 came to 1.2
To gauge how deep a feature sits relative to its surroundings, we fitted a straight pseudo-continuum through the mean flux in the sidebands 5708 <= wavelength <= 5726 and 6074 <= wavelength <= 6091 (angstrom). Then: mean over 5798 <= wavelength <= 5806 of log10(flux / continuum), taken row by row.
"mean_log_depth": 0.011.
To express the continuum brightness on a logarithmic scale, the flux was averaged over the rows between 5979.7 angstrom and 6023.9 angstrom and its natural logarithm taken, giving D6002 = 1.807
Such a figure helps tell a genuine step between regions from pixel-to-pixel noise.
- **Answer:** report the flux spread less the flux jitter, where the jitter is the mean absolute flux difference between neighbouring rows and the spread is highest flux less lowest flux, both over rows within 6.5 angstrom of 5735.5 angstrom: 0.093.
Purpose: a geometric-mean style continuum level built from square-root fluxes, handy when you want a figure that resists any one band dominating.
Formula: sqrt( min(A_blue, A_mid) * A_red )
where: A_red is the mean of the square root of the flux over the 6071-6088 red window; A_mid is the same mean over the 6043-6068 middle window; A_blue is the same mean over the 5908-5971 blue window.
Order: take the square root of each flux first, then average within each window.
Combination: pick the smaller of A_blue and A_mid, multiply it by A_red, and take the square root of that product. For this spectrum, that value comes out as 2.46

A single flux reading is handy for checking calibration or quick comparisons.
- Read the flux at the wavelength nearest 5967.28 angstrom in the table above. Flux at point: 6.241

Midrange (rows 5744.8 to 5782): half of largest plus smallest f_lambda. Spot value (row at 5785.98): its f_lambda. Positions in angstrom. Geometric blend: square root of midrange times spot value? 6.40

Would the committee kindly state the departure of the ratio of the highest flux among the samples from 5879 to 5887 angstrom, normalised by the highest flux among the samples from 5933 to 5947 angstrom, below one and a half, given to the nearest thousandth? 0.547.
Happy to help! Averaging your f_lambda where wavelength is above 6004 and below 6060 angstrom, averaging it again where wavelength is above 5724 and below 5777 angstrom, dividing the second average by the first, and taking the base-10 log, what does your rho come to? 0.022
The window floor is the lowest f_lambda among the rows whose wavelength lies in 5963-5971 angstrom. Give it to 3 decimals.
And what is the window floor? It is 6.171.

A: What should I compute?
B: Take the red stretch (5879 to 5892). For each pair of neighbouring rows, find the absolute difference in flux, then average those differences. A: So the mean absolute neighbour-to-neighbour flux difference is 0.11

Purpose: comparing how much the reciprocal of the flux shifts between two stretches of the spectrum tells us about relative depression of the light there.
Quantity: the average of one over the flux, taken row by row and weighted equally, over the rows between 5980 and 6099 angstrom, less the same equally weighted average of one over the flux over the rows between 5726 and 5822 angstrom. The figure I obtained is 0.0086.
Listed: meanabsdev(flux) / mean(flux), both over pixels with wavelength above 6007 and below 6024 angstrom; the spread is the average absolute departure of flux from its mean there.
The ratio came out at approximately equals 0.010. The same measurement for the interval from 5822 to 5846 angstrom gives 0.011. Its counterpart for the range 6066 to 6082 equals 0.005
